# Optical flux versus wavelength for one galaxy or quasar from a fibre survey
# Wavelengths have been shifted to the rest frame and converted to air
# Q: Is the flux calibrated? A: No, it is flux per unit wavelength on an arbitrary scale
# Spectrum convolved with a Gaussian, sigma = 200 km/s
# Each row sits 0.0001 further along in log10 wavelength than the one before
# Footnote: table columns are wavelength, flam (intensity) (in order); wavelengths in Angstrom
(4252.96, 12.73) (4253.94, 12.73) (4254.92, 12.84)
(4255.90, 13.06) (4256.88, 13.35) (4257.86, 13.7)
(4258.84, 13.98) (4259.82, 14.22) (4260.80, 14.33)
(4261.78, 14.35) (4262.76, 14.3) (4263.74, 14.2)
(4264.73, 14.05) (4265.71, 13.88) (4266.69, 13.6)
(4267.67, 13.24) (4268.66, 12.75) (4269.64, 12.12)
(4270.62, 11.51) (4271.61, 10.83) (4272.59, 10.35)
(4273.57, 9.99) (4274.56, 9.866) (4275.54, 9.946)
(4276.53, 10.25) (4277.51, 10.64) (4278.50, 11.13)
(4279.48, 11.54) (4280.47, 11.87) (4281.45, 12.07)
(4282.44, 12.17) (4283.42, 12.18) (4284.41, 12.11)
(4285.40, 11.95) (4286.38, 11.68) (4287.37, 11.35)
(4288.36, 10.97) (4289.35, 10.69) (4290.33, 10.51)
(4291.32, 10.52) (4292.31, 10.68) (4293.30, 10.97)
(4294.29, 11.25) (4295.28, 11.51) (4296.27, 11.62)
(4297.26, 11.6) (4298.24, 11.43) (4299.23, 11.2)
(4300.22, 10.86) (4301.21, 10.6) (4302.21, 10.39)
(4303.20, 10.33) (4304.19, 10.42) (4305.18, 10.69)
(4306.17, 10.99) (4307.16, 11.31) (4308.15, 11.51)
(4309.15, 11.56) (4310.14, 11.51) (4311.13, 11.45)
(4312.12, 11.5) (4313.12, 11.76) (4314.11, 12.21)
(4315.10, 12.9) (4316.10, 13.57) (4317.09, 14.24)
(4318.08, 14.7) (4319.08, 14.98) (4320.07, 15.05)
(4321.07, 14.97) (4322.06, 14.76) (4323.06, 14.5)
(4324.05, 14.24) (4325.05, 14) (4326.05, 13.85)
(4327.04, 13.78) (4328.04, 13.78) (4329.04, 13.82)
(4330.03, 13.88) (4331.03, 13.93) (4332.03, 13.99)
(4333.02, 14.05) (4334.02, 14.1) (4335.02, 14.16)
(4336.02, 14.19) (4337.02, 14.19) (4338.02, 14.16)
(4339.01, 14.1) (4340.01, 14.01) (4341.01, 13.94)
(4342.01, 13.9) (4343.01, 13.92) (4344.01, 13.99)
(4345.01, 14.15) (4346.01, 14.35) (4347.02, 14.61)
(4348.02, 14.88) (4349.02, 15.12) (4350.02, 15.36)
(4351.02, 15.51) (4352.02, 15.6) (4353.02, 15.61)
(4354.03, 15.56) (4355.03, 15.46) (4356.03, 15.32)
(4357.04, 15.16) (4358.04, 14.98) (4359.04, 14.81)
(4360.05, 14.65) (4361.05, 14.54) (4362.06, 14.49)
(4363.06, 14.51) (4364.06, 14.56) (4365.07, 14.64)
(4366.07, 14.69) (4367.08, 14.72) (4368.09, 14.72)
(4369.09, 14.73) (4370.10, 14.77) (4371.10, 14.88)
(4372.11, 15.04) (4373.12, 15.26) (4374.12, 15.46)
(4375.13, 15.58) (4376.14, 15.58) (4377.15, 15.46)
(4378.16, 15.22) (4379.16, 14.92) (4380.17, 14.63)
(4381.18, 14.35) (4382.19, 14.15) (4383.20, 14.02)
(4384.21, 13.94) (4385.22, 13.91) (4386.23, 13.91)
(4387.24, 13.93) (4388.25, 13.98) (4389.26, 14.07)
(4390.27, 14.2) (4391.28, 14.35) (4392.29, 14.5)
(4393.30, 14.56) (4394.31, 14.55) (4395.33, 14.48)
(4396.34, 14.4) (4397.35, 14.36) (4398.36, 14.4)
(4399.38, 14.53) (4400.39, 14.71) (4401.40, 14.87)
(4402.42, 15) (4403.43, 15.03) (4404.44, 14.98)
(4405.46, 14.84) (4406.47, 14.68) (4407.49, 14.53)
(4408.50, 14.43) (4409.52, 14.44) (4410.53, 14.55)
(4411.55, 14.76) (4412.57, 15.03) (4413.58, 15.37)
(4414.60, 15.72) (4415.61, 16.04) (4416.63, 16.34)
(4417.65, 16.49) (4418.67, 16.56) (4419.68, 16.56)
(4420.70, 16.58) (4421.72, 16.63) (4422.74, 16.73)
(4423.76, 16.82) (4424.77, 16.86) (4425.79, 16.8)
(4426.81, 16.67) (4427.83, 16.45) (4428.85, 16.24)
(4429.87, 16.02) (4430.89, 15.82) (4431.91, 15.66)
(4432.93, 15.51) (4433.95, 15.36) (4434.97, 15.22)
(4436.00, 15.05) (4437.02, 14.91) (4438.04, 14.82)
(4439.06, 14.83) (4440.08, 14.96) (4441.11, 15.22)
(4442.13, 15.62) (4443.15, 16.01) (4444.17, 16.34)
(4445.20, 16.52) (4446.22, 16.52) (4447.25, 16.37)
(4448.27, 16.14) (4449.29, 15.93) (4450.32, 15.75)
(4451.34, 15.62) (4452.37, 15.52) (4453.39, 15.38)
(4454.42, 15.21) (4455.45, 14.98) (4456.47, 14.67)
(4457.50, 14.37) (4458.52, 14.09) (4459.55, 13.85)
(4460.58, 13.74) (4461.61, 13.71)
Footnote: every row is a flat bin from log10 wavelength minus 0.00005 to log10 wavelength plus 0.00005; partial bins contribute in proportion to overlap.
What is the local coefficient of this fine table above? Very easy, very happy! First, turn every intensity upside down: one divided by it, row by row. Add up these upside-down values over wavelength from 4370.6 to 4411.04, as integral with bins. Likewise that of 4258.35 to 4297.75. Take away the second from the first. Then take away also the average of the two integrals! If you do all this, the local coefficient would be -3.6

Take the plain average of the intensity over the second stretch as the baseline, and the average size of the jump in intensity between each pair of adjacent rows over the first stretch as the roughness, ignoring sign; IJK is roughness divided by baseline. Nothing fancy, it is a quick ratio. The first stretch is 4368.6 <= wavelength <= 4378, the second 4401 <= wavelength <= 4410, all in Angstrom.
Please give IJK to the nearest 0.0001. 0.0082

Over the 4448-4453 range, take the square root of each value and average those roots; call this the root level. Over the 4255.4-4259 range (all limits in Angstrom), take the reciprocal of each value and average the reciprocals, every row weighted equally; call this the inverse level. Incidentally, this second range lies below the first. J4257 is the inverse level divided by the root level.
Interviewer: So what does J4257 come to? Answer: 0.019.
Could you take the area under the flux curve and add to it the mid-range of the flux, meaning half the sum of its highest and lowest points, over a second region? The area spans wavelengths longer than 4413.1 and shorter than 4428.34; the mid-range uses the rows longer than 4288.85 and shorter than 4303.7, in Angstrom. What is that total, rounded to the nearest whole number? 262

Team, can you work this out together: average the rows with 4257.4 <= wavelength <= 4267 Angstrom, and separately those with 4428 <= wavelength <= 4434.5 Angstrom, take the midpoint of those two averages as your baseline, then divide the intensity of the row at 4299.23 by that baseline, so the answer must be 0.75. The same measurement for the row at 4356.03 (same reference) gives 1.03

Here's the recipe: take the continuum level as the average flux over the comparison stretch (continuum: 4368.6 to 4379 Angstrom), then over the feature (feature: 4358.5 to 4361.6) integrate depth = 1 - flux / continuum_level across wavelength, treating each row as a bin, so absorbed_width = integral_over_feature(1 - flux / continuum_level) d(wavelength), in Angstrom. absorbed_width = 0.1 Angstrom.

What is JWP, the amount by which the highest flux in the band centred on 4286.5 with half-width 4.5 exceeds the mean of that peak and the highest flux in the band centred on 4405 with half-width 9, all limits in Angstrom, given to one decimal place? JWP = -1.6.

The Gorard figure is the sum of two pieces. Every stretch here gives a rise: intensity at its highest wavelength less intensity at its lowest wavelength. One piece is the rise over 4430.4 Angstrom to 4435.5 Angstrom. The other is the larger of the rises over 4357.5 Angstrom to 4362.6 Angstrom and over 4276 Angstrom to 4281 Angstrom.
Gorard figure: 1.0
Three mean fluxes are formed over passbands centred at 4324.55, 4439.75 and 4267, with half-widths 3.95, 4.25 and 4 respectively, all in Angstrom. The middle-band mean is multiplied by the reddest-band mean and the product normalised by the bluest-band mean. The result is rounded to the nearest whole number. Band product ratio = 16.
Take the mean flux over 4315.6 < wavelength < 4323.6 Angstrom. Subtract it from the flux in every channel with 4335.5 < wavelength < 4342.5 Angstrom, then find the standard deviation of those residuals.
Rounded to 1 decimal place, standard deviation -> 0.1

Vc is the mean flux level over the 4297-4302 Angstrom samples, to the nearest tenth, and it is 11.1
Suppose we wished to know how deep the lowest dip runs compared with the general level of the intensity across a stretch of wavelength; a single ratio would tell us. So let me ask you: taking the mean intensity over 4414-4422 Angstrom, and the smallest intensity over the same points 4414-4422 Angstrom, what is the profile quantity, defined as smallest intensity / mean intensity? 0.96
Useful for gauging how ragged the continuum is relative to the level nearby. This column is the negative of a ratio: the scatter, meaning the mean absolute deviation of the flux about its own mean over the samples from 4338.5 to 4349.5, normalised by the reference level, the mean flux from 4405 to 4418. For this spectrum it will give -0.023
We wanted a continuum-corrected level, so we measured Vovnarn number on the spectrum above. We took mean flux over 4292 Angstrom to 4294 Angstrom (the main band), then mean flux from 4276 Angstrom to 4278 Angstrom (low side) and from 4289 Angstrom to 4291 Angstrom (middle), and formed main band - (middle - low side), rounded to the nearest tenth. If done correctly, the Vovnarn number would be 10.7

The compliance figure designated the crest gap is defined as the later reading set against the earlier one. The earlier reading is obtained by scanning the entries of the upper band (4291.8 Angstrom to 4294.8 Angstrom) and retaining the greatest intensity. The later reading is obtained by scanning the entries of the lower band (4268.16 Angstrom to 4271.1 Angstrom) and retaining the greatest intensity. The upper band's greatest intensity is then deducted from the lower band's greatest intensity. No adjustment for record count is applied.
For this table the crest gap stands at 1.5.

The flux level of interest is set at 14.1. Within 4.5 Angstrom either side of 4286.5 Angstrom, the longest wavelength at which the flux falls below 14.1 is 4290.33 Angstrom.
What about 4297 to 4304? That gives 4303.20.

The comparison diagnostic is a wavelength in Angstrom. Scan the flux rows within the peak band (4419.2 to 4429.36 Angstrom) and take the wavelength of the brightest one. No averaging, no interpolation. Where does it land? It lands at 4424.77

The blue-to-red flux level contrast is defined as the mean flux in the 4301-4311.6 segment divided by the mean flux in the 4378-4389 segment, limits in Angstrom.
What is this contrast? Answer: 0.77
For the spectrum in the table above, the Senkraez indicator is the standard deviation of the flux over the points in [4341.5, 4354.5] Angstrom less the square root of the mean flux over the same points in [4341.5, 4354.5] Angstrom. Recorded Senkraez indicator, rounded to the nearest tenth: -3.2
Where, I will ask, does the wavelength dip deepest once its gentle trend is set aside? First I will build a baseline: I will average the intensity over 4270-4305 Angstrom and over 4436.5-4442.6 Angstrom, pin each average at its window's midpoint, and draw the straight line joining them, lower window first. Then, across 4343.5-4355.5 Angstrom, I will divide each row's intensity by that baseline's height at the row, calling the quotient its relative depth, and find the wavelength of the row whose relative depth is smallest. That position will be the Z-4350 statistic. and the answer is 4344.01 Angstrom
